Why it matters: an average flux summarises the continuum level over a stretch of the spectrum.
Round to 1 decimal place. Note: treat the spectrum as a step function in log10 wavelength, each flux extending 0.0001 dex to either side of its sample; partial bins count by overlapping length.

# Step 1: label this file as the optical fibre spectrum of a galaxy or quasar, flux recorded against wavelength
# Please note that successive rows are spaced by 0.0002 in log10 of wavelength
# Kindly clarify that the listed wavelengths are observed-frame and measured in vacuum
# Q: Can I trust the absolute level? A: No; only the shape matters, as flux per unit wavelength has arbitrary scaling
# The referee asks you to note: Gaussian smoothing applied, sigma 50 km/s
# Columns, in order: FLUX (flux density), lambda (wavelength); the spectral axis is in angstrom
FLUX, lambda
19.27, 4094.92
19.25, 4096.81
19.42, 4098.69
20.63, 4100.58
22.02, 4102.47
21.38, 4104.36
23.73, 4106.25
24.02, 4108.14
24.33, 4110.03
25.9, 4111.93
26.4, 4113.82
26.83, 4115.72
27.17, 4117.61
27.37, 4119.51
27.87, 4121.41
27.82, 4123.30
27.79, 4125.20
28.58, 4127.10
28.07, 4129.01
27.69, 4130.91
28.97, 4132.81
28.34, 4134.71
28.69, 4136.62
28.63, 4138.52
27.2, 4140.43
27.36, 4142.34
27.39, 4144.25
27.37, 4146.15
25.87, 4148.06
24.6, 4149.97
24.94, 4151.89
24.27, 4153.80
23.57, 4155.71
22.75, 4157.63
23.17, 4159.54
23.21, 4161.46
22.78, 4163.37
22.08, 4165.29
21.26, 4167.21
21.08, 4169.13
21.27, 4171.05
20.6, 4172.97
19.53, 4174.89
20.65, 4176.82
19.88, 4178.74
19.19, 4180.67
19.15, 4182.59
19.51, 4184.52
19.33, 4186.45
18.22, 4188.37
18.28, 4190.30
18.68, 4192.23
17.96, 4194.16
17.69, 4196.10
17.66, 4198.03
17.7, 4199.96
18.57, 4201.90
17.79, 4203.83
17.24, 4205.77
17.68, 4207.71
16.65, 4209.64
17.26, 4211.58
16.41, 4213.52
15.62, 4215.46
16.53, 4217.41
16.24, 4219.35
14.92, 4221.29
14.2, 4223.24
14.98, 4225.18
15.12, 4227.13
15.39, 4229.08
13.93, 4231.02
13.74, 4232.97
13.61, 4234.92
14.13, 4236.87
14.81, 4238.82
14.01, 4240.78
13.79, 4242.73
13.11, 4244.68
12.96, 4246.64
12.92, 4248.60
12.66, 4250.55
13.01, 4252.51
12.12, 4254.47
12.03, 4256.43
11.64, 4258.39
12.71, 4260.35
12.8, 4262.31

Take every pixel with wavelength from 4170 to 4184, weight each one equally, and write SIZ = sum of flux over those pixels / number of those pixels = 20.0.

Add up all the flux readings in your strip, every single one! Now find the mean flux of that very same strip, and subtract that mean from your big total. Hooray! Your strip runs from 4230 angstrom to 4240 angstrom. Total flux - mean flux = 56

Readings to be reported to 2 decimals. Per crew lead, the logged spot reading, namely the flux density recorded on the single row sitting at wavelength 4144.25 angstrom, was 27.39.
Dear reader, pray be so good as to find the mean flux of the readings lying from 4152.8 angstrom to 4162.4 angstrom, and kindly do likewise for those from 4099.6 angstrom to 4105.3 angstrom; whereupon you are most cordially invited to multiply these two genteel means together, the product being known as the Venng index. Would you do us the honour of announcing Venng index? 499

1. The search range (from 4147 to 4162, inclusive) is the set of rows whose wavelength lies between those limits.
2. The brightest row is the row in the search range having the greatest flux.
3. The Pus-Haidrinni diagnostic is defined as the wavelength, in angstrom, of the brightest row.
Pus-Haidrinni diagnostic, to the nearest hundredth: 4148.06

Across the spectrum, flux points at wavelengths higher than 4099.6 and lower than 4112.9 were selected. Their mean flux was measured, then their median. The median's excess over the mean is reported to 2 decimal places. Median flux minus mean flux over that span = 0.59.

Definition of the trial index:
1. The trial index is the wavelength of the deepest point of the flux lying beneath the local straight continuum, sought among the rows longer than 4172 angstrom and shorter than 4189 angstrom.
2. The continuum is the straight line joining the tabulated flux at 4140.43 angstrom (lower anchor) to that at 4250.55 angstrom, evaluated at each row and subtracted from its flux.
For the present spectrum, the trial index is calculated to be 4174.89 angstrom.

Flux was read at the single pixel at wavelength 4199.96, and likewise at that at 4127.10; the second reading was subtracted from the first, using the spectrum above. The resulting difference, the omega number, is -11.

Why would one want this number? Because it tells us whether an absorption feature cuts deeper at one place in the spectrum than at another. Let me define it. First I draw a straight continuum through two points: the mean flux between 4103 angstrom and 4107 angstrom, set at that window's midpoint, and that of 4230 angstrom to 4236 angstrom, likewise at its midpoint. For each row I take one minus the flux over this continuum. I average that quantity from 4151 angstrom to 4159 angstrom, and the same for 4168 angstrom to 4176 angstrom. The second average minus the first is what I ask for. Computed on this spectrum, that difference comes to 0.10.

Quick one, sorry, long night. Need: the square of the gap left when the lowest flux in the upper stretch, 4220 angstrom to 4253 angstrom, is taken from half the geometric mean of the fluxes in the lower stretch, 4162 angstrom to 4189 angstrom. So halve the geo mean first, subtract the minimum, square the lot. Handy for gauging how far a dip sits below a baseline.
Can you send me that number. 6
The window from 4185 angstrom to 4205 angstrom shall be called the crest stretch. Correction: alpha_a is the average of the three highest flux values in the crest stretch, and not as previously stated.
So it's 18.9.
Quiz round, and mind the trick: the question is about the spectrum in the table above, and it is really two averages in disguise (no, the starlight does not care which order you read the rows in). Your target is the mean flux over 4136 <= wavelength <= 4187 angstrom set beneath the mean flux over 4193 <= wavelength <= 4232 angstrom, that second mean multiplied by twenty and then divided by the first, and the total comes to 14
